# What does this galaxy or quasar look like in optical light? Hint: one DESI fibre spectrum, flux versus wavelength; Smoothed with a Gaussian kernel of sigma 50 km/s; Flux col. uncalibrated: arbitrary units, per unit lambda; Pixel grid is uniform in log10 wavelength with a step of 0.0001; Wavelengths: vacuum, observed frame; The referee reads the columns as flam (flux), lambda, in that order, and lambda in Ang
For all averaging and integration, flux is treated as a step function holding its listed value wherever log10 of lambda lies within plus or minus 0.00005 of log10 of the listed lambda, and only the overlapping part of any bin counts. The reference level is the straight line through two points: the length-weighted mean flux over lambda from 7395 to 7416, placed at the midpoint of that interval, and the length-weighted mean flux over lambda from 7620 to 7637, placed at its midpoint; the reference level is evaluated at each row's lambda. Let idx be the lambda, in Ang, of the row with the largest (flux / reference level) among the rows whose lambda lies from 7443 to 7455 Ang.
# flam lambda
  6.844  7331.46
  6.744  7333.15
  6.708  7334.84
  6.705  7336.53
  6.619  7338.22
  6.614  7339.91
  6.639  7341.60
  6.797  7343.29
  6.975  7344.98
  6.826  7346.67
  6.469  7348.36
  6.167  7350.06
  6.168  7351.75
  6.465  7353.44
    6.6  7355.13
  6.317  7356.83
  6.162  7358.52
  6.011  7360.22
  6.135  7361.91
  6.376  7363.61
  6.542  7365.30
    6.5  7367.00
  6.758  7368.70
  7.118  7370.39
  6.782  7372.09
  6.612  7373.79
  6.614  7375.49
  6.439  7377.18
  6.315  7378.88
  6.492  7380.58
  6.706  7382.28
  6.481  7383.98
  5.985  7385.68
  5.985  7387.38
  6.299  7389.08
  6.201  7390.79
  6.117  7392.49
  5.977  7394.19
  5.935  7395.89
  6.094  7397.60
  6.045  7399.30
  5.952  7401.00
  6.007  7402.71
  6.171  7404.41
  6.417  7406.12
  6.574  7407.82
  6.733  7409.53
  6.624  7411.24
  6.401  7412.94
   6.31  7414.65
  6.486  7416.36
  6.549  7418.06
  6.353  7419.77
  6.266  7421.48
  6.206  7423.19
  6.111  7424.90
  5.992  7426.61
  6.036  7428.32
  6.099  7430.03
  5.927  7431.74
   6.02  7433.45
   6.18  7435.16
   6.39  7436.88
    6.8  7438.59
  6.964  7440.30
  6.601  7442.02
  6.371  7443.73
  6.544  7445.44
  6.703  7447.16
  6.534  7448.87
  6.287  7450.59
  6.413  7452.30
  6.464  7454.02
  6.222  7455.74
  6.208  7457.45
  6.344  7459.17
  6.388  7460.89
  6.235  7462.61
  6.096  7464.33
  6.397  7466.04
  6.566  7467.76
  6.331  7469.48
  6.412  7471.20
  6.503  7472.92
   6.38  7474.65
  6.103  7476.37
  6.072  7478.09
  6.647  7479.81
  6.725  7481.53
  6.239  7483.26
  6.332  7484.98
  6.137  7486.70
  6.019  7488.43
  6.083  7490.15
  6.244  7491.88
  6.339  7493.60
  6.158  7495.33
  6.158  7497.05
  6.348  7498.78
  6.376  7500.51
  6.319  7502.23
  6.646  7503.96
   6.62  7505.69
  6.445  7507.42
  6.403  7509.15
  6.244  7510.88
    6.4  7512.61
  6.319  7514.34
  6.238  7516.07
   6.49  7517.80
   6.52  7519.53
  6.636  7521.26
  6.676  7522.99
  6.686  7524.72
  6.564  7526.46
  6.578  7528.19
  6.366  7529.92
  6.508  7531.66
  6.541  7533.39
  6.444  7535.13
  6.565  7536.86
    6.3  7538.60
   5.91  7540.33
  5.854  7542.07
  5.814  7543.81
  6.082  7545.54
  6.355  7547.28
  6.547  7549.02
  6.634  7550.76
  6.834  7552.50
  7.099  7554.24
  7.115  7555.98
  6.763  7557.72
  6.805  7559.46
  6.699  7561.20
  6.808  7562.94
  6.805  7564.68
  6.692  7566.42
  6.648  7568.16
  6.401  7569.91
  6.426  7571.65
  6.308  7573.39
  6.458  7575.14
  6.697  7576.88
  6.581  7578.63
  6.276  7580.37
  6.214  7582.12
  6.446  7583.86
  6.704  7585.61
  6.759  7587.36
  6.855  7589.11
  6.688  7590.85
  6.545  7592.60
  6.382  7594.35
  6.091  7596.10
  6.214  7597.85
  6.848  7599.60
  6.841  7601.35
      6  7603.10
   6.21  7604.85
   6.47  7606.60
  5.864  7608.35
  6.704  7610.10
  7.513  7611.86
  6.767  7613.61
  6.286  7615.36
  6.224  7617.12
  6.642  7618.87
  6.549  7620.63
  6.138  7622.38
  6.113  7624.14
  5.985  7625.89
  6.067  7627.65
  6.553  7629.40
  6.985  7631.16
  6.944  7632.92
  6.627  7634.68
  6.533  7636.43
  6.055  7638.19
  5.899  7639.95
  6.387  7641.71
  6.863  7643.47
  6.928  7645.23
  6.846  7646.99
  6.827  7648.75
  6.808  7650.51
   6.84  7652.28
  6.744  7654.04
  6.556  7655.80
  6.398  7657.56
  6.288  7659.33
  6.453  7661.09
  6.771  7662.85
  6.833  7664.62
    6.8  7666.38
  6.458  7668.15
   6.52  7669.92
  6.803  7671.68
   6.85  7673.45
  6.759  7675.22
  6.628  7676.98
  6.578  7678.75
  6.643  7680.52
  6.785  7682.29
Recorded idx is 7447.16 Ang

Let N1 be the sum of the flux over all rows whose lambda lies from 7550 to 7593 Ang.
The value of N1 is 166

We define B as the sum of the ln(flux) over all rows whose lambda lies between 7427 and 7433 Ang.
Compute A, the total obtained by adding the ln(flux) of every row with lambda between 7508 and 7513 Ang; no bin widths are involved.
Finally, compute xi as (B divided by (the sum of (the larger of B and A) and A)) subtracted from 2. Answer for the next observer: 1.51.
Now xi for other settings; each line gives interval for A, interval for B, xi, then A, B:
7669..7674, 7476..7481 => 1.52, 5.72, 5.51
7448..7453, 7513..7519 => 1.50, 5.57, 5.54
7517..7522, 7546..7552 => 1.50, 5.64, 5.62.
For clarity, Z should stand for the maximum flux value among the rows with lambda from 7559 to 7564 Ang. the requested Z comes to 6.808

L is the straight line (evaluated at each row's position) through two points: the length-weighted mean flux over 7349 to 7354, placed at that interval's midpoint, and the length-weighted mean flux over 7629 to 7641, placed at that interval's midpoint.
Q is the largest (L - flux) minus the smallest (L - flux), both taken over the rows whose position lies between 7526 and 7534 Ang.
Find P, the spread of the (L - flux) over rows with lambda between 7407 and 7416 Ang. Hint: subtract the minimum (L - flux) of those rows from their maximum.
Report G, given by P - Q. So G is 0.21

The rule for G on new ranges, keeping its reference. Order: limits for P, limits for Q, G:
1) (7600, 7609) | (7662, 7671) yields 0.61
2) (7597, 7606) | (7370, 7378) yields 0.17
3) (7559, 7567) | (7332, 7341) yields -0.02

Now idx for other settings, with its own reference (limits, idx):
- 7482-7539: 7524.72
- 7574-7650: 7611.86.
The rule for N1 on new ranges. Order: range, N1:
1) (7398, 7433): 125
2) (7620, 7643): 83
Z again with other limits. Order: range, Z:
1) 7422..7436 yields 6.206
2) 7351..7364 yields 6.6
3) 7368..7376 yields 7.118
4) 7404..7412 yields 6.733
